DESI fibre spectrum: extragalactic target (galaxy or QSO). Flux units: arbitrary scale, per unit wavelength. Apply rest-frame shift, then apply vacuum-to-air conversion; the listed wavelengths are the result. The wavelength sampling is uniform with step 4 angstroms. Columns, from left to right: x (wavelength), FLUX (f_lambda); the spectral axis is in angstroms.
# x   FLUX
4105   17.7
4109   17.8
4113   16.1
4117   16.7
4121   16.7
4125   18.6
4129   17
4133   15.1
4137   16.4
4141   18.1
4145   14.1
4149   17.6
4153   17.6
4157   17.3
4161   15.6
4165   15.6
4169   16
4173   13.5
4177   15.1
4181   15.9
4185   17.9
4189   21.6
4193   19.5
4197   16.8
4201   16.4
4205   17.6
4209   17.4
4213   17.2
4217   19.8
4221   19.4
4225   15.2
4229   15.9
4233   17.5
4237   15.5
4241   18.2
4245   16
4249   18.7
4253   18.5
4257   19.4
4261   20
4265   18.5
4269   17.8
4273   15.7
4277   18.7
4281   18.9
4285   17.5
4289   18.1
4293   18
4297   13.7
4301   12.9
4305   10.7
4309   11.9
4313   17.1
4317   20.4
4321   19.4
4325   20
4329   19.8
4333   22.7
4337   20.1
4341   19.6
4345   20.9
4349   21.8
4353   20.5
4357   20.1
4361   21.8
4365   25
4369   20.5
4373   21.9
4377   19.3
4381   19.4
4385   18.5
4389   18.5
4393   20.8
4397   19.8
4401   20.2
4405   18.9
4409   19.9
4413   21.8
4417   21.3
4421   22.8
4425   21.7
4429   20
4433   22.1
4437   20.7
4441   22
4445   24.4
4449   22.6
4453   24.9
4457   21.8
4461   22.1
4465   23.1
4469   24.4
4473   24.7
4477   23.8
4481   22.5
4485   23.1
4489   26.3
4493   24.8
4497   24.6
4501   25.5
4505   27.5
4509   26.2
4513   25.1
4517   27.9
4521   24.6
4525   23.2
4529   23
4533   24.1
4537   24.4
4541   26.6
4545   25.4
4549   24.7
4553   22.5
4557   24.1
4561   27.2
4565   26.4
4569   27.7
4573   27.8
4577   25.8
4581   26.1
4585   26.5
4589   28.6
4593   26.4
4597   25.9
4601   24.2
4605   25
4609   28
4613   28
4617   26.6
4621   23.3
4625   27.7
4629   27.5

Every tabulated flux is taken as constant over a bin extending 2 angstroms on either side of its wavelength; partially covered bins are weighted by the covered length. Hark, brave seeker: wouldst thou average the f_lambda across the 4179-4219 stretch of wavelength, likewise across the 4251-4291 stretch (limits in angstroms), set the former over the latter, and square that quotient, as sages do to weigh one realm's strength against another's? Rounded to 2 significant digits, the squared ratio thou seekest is 0.97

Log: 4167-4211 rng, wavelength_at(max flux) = 4189 angstroms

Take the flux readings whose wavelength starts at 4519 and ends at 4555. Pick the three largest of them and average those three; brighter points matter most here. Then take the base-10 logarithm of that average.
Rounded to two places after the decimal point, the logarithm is 1.41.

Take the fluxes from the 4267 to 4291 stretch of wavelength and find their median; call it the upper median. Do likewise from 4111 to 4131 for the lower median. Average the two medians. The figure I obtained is 17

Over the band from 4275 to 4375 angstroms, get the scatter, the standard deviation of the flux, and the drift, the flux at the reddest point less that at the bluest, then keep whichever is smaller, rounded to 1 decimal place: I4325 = 3.2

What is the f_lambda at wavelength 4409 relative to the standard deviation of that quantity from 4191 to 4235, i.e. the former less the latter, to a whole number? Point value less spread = 18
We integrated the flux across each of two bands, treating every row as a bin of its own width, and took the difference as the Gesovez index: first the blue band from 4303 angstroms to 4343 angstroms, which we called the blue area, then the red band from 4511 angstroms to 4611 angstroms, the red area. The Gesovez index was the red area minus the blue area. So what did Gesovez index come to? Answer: 1838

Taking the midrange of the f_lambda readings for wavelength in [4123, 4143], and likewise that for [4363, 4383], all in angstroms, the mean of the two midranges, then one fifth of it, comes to 3.90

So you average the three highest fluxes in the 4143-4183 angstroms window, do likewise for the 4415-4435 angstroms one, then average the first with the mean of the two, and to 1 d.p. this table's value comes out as 18.7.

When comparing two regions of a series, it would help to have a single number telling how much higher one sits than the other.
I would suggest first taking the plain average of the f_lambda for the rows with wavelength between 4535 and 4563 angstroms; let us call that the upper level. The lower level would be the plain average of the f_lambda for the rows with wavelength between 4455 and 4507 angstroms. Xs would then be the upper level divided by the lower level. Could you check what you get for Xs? 1.03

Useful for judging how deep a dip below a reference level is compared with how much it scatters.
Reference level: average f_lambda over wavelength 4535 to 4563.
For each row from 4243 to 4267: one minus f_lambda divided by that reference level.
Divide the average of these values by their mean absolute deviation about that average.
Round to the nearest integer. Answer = 8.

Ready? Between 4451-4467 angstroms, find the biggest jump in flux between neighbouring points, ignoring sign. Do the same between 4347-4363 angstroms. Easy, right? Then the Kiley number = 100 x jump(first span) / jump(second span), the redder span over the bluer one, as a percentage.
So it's 182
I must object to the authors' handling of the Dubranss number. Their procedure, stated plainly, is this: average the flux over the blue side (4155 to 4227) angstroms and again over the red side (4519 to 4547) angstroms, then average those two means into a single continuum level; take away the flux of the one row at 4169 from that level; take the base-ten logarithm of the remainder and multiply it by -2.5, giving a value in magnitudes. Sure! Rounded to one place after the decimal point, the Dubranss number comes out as -1.7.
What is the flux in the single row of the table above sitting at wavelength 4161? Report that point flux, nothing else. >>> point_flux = 15.6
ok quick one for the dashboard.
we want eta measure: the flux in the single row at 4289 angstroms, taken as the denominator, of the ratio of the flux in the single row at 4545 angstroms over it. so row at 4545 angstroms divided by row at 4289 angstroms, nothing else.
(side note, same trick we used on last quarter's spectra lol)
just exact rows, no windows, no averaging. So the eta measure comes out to 1.4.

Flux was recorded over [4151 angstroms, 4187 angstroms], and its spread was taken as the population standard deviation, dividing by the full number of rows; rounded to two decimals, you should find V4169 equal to 1.30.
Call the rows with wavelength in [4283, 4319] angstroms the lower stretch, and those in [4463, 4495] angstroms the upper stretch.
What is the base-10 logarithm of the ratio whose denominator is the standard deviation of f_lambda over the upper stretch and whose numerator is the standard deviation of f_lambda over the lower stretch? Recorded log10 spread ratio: 0.44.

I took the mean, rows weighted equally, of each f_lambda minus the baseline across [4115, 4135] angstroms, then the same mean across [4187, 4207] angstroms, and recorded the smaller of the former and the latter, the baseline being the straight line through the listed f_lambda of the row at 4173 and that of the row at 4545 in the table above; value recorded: 4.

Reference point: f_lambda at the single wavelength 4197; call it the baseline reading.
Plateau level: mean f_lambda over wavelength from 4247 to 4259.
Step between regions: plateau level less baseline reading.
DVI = 2.1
